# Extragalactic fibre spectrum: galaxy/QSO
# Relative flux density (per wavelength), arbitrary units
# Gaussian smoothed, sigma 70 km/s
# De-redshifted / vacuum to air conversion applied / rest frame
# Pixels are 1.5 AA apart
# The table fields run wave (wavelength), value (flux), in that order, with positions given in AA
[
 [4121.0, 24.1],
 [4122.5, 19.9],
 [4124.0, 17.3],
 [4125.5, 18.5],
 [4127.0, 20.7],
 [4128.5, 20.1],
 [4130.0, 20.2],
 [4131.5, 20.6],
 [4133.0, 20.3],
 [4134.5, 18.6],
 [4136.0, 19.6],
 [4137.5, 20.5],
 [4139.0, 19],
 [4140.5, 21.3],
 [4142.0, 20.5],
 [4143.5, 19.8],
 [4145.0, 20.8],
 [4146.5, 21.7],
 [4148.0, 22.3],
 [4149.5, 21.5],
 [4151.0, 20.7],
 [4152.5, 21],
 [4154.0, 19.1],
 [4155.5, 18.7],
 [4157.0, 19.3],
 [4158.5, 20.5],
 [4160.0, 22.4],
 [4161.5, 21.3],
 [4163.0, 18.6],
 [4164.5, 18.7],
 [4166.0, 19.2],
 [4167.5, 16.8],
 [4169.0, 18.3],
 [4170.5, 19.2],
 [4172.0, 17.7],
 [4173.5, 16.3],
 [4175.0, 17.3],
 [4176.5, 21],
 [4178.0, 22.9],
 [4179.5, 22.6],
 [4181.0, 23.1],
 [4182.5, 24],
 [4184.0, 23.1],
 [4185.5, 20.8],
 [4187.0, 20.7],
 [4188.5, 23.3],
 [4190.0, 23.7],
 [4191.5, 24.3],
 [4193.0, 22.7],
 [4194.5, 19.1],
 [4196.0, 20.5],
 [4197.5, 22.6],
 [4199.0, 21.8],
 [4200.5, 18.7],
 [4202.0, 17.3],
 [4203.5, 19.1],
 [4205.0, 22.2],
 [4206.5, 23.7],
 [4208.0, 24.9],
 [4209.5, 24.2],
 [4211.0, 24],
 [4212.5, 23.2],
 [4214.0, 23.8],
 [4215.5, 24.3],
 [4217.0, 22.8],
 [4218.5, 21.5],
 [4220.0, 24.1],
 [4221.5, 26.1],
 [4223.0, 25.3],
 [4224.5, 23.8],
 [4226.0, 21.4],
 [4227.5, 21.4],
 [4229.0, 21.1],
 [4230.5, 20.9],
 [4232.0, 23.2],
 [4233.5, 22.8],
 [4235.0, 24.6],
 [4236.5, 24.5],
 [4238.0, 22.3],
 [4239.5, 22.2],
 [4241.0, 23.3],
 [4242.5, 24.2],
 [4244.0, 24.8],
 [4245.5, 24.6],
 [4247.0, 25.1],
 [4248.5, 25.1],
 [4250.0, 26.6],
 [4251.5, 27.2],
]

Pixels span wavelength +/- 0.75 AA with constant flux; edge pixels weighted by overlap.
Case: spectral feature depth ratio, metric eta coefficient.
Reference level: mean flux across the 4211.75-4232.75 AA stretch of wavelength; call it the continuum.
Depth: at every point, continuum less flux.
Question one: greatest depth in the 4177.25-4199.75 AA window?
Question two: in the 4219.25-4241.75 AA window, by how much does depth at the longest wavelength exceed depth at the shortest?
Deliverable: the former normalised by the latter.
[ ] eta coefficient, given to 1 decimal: 5.0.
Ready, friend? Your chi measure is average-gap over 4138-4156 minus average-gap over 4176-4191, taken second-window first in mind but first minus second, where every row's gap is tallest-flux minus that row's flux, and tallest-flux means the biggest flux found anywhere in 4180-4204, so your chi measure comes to 2.0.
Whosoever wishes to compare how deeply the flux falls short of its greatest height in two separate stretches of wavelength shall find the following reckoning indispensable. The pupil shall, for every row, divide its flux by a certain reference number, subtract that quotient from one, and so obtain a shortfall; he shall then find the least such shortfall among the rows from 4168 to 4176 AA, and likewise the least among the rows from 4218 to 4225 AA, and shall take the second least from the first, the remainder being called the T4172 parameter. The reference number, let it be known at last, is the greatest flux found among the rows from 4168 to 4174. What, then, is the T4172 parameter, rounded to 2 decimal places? 0.36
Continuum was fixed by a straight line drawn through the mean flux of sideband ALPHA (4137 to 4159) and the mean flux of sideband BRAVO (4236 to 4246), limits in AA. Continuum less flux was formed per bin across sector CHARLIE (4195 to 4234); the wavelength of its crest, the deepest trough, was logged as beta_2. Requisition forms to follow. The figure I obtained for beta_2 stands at 4202.0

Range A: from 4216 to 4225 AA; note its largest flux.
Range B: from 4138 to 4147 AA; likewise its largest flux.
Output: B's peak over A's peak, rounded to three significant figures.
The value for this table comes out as 0.831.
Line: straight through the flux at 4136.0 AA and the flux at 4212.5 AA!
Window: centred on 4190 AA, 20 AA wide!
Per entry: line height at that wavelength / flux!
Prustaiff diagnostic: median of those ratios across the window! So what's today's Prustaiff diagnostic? 0.98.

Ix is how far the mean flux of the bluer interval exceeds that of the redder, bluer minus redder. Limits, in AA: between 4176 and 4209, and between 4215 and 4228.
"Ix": -1.5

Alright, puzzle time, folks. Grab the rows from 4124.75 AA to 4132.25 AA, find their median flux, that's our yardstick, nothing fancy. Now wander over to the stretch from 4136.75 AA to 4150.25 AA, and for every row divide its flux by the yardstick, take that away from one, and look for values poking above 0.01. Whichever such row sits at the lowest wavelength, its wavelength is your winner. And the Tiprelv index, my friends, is 4139.0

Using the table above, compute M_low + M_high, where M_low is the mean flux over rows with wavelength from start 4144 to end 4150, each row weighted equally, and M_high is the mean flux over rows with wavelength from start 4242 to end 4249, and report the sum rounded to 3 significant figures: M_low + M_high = 46.3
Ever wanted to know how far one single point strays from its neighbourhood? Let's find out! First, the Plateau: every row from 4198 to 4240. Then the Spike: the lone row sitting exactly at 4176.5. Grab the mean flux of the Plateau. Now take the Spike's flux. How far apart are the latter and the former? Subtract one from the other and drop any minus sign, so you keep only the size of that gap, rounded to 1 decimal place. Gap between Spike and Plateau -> 1.7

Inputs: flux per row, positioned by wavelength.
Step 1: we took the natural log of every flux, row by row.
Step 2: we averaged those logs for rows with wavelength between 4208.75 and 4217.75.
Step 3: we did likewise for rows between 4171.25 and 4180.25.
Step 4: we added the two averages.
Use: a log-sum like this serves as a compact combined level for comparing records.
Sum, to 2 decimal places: 6.13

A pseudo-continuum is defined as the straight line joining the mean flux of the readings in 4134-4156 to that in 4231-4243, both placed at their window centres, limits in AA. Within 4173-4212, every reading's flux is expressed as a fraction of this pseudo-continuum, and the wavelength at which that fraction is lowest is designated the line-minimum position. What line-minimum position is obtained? 4173.5 AA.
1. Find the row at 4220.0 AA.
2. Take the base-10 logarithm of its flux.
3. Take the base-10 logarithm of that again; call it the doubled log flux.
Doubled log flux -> 0.141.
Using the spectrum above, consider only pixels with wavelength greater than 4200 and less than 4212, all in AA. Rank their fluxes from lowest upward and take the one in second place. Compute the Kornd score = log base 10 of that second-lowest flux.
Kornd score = 1.27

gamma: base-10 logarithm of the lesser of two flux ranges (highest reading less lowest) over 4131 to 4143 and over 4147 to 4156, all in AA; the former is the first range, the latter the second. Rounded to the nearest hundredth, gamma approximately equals 0.43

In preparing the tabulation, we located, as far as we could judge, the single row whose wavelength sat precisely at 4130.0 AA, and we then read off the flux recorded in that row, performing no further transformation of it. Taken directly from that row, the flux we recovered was 20.2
